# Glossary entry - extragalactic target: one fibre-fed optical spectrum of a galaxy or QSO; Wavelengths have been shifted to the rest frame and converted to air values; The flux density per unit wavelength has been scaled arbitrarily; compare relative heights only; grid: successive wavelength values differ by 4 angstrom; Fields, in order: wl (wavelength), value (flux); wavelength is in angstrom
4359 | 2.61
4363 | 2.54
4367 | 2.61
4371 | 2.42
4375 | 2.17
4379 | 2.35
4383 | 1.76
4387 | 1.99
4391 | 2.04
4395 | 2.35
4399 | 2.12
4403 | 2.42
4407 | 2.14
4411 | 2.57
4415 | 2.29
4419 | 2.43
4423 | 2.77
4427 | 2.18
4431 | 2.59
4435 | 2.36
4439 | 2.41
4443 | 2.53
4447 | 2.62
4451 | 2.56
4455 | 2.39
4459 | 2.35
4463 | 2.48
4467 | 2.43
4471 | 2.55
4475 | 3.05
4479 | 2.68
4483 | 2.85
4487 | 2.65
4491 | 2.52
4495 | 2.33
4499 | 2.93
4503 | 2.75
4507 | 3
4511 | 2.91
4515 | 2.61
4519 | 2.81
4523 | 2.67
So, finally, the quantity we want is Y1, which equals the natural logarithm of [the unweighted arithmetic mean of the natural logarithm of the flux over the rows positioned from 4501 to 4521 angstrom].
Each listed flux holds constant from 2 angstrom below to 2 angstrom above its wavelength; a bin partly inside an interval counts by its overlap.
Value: 0.03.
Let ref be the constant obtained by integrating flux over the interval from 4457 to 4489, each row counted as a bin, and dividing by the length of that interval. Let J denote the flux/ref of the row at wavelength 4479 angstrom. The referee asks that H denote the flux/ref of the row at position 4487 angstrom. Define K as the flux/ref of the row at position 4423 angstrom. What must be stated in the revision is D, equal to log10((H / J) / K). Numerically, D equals -0.027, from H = 1.01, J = 1.02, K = 1.05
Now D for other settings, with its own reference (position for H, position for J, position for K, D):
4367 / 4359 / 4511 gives -0.044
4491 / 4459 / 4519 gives 0.002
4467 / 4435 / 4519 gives -0.016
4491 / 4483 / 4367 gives -0.050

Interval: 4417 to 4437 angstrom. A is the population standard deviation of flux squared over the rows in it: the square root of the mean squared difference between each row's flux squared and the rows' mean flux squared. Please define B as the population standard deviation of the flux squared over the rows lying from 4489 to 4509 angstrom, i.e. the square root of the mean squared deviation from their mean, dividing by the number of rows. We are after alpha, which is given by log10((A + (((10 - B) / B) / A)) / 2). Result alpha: 0.57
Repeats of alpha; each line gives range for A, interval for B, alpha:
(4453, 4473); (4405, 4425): 1.09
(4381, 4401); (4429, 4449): 1.09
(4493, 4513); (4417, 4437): 0.62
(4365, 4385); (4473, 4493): 0.62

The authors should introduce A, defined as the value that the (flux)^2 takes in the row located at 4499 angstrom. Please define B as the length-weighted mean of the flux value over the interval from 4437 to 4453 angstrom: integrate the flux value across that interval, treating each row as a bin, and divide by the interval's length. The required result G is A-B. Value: 6.1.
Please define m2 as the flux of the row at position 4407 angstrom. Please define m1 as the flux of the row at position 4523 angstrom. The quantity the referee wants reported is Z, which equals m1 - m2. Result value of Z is 0.53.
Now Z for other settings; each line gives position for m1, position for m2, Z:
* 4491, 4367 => -0.09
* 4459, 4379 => 0.00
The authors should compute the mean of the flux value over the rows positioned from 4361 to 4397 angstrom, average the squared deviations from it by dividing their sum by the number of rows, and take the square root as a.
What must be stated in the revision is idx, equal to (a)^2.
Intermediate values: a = 0.26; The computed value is 0.069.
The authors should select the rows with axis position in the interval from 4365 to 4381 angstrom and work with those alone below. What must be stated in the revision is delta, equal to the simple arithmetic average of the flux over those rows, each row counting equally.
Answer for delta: 2.39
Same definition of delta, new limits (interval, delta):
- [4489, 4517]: 2.72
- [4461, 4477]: 2.63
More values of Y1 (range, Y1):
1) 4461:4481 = -0.03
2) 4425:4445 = -0.13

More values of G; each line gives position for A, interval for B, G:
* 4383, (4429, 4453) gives 0.6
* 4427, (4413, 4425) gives 2.3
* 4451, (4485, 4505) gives 3.9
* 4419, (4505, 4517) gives 3.1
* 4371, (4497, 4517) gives 3.0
